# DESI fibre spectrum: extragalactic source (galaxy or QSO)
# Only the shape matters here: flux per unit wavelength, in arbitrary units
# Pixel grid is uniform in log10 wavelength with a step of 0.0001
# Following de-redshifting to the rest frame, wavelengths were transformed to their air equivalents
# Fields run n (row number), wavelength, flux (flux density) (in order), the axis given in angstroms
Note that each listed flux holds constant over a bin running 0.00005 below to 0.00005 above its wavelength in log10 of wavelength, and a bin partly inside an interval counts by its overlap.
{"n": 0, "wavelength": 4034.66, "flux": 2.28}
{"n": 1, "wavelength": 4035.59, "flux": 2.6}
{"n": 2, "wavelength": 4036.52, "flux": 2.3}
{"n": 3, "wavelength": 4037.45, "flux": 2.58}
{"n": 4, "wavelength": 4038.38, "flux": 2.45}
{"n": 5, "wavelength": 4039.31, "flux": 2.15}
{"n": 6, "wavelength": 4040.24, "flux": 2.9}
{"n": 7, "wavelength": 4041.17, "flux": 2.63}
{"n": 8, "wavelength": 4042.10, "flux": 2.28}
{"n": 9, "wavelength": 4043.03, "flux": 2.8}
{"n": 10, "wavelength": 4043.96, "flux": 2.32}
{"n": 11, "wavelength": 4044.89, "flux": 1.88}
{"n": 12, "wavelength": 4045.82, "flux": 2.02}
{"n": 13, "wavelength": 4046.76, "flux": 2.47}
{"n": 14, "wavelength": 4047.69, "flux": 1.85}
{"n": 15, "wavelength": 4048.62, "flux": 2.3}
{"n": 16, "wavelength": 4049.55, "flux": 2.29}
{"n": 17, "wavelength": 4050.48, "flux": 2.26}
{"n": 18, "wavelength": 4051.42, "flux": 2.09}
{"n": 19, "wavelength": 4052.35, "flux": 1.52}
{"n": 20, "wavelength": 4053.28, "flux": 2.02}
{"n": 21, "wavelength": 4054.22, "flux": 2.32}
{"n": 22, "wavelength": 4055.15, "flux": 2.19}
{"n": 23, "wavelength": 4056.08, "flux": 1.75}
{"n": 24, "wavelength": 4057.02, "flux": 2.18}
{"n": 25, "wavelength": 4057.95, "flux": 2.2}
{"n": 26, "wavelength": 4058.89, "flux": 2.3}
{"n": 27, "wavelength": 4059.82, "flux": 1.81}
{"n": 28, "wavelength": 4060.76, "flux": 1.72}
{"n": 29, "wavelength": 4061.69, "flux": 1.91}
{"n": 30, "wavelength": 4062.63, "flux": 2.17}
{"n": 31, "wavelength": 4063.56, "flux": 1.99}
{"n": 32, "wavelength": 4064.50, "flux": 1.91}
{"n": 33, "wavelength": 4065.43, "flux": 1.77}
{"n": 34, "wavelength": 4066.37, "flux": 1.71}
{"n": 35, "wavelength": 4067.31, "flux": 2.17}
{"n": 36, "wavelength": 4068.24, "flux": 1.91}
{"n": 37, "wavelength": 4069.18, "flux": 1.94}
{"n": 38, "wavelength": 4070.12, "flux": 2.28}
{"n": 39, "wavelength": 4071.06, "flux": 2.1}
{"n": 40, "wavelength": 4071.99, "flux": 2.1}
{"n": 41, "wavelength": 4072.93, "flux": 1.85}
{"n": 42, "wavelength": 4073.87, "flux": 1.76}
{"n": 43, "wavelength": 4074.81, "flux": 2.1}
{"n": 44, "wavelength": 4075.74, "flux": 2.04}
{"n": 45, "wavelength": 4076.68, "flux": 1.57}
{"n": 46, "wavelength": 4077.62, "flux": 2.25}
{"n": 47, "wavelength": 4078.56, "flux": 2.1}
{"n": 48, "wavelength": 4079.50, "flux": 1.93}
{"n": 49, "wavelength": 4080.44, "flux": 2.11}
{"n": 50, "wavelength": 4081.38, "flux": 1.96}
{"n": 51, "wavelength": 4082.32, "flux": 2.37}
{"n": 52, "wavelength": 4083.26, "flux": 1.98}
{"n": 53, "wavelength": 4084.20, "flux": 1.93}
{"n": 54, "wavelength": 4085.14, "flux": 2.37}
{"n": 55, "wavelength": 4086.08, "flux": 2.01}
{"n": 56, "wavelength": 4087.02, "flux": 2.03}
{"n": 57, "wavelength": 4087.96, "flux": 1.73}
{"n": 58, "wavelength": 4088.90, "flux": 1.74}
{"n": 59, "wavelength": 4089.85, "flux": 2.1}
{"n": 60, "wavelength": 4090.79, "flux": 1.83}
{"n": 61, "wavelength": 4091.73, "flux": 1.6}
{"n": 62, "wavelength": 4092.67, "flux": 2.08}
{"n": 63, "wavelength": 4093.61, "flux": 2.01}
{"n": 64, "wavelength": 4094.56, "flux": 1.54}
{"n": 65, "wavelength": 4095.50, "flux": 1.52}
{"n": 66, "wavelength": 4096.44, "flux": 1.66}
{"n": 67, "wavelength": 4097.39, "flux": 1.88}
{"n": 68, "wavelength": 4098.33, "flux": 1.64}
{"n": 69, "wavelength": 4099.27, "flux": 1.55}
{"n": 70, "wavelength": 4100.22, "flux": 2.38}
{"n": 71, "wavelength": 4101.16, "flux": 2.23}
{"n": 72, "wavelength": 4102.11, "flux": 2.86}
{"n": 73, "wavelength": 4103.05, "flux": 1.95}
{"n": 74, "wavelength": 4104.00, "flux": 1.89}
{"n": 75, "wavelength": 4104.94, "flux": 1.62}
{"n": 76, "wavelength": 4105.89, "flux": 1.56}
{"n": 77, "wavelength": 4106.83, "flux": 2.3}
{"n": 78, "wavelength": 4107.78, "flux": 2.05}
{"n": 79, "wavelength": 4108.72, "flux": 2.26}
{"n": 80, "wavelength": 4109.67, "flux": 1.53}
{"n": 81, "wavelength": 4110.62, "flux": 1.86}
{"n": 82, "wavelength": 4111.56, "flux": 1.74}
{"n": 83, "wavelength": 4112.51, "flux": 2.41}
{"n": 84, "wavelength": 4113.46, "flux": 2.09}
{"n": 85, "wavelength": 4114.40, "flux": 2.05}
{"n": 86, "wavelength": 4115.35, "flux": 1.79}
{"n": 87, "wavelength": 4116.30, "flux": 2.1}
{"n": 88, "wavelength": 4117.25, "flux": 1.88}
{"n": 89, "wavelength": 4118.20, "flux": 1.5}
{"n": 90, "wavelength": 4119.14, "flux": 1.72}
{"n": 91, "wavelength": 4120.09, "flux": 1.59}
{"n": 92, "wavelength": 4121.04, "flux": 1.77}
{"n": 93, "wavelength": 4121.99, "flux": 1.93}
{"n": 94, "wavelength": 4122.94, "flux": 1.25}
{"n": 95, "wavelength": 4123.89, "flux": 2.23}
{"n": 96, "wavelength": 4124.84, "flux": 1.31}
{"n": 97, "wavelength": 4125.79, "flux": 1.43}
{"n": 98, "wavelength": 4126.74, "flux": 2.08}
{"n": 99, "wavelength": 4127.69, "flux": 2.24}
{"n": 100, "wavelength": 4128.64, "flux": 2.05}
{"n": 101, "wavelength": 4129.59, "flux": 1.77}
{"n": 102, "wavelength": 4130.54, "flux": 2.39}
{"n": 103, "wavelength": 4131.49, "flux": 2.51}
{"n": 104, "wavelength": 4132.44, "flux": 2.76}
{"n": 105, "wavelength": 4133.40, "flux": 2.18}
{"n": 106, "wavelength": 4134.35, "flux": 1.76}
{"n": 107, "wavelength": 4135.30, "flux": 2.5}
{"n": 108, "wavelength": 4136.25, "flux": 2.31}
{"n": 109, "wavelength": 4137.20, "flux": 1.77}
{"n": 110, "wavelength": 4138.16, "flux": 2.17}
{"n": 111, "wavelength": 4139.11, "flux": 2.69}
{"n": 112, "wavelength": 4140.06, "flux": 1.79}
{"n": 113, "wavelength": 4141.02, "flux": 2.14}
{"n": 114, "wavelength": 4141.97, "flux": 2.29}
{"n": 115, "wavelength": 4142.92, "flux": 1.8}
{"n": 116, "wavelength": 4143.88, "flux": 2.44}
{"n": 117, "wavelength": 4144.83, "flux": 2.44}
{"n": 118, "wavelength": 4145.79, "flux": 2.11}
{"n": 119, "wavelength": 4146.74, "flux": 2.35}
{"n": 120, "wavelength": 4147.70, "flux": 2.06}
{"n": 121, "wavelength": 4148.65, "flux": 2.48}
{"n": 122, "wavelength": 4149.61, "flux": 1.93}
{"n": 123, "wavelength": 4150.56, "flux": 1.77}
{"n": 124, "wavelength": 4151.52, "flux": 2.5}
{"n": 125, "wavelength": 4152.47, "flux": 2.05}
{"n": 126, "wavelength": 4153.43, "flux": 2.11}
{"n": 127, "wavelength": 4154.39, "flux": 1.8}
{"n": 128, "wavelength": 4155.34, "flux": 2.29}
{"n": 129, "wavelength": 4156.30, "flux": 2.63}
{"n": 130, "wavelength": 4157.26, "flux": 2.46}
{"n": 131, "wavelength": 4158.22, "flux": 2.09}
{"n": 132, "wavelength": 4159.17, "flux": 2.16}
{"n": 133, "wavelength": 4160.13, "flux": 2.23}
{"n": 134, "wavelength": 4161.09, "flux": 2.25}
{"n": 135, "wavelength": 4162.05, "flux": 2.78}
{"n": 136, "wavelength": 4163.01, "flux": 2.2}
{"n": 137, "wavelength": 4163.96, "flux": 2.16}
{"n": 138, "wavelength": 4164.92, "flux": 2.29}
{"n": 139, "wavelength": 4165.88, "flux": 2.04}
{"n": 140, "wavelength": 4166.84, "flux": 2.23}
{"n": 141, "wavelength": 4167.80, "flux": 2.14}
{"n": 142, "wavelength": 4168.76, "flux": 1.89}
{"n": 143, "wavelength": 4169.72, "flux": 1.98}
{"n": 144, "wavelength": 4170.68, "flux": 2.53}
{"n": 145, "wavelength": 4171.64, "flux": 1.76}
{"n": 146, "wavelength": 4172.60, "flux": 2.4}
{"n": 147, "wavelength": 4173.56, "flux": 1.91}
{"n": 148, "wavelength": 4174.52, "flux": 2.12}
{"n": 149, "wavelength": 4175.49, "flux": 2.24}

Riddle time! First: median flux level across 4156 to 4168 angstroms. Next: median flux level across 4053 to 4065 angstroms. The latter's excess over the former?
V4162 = -0.21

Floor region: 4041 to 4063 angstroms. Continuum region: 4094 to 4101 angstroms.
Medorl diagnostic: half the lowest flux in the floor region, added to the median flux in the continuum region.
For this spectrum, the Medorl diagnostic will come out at 2.4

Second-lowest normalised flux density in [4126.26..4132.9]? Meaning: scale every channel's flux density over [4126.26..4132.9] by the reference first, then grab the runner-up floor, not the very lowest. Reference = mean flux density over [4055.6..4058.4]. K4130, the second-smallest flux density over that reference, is 1.00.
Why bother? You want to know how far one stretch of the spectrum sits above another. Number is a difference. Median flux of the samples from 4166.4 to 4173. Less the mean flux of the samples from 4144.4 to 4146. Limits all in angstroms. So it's -0.1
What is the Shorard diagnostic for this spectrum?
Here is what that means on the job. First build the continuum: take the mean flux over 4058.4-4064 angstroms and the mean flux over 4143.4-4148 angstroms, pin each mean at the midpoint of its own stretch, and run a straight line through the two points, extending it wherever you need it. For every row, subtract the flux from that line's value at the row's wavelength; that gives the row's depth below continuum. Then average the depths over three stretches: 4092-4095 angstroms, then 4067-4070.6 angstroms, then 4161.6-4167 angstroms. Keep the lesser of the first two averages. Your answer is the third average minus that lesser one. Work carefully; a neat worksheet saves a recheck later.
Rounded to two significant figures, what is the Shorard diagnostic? 0.13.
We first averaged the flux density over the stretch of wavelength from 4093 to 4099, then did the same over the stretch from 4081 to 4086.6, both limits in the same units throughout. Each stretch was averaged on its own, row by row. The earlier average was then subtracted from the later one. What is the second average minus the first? 0.39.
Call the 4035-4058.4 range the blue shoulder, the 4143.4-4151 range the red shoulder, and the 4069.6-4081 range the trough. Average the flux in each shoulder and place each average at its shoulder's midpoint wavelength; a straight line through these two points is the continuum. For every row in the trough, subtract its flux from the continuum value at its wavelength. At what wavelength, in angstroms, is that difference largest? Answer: 4076.68 angstroms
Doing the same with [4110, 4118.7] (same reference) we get 4118.20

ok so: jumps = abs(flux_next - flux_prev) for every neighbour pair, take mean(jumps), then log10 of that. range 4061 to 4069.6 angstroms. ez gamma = -0.74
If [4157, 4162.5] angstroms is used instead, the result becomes -0.67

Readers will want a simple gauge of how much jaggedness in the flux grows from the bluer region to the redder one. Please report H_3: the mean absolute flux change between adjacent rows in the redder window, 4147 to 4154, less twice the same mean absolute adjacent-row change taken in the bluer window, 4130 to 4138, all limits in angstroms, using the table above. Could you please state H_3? -0.42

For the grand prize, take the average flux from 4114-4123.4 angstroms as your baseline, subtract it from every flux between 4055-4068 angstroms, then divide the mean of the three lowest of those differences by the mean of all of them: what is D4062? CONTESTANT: -0.1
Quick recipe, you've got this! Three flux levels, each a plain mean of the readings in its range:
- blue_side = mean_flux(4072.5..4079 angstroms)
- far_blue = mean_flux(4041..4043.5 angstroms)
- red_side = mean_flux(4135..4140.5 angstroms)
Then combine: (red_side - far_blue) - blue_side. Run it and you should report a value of -2.3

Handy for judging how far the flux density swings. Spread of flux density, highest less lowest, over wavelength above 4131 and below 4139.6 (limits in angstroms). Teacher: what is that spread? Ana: 1.0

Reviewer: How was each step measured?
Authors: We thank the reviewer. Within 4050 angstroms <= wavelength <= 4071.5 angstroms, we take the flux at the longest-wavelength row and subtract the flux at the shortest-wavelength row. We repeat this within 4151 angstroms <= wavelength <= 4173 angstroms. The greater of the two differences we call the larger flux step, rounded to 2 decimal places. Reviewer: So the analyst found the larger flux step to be -0.10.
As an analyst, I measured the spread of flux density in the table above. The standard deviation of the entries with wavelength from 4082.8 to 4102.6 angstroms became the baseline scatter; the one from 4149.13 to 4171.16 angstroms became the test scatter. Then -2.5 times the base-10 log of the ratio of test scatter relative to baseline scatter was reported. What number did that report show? 0.29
